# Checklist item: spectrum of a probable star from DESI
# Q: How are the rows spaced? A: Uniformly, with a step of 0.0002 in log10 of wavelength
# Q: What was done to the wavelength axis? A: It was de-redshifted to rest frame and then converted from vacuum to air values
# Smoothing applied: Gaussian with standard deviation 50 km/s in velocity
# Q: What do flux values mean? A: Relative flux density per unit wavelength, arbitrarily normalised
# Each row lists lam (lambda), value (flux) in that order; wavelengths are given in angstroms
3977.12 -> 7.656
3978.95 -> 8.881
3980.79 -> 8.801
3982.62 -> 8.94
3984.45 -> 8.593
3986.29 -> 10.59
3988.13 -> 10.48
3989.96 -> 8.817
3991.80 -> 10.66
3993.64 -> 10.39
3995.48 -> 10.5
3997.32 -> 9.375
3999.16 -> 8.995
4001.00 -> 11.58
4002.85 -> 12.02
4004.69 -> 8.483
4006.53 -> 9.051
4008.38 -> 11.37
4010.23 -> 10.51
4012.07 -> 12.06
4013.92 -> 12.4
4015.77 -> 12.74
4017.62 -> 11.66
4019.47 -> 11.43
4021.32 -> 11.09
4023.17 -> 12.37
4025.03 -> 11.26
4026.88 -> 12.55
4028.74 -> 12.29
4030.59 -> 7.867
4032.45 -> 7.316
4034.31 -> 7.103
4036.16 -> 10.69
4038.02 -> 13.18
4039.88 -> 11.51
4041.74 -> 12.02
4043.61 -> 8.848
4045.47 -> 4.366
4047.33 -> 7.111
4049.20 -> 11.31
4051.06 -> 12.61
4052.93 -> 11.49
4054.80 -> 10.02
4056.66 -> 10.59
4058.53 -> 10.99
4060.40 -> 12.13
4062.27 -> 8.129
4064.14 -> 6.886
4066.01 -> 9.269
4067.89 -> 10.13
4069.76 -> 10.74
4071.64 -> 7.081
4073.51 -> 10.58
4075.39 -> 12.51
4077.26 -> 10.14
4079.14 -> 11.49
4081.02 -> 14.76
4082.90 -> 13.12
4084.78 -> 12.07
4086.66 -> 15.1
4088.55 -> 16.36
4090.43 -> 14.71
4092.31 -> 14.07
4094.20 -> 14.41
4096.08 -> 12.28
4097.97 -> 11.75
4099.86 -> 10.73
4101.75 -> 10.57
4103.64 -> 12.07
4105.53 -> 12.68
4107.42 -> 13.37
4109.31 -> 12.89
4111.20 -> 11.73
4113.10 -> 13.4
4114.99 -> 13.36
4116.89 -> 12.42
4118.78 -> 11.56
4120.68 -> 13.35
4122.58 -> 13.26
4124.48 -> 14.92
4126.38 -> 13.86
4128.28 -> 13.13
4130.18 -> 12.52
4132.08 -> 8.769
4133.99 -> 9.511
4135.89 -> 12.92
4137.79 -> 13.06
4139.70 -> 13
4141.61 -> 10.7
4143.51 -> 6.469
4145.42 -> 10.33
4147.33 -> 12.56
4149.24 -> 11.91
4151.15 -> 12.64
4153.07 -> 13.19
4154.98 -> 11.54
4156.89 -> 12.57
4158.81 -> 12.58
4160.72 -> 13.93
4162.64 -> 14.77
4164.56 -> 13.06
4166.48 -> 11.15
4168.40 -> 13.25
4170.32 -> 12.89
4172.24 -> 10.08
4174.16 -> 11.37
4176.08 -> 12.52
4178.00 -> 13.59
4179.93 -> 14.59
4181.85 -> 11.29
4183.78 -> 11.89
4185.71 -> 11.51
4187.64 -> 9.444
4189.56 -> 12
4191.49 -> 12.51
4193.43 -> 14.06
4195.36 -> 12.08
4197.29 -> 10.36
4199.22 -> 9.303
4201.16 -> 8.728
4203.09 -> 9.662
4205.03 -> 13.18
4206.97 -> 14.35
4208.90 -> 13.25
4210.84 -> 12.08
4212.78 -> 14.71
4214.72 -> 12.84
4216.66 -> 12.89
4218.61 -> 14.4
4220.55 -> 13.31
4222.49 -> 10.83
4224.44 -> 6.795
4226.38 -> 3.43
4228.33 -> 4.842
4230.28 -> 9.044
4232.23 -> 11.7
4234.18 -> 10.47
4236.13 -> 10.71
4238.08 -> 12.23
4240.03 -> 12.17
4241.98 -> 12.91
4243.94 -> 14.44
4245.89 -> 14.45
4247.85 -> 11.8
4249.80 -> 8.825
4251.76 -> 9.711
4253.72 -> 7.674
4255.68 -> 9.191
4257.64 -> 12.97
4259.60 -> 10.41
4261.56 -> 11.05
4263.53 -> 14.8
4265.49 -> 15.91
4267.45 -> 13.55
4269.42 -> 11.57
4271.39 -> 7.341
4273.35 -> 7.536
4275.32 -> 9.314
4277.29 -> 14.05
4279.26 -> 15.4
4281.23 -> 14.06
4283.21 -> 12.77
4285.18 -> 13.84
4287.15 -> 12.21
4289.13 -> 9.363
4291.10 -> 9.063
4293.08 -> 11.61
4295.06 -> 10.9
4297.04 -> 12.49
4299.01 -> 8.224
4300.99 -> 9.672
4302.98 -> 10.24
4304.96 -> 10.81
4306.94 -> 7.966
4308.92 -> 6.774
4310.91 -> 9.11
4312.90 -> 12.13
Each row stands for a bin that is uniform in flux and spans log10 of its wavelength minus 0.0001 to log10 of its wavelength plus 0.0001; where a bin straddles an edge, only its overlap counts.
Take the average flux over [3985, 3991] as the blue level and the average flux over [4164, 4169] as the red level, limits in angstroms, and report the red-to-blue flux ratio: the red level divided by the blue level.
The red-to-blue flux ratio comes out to 1.25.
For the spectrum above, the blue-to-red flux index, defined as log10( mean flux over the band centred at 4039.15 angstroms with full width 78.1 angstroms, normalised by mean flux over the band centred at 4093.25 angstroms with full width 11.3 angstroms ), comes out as -0.13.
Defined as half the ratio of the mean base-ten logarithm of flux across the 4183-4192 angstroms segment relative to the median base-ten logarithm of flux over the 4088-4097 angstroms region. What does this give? 0.456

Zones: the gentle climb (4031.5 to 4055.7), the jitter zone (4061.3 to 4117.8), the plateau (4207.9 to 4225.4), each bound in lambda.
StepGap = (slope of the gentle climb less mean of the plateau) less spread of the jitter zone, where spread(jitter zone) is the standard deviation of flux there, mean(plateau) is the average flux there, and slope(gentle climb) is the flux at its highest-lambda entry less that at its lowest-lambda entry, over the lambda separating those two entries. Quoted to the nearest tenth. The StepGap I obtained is -14.5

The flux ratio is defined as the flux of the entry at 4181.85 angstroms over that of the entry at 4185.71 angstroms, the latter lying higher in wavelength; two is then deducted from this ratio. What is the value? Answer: -1.02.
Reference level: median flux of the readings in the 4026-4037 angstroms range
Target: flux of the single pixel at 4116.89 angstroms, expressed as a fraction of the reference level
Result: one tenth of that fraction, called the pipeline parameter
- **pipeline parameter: 0.134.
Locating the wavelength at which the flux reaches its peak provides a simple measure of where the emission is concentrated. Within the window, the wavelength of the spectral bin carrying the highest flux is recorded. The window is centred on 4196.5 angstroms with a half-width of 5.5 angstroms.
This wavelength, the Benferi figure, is 4193.43 angstroms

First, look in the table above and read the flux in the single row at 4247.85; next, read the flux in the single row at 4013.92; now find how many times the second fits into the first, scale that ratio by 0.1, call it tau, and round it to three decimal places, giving 0.095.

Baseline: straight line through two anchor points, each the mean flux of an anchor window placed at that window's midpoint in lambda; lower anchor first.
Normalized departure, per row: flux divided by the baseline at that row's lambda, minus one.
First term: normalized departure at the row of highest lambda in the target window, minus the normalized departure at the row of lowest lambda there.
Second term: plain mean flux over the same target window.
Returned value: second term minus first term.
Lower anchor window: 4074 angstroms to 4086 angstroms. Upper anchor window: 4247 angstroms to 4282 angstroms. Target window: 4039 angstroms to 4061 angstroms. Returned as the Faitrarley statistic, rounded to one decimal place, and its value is 10.2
